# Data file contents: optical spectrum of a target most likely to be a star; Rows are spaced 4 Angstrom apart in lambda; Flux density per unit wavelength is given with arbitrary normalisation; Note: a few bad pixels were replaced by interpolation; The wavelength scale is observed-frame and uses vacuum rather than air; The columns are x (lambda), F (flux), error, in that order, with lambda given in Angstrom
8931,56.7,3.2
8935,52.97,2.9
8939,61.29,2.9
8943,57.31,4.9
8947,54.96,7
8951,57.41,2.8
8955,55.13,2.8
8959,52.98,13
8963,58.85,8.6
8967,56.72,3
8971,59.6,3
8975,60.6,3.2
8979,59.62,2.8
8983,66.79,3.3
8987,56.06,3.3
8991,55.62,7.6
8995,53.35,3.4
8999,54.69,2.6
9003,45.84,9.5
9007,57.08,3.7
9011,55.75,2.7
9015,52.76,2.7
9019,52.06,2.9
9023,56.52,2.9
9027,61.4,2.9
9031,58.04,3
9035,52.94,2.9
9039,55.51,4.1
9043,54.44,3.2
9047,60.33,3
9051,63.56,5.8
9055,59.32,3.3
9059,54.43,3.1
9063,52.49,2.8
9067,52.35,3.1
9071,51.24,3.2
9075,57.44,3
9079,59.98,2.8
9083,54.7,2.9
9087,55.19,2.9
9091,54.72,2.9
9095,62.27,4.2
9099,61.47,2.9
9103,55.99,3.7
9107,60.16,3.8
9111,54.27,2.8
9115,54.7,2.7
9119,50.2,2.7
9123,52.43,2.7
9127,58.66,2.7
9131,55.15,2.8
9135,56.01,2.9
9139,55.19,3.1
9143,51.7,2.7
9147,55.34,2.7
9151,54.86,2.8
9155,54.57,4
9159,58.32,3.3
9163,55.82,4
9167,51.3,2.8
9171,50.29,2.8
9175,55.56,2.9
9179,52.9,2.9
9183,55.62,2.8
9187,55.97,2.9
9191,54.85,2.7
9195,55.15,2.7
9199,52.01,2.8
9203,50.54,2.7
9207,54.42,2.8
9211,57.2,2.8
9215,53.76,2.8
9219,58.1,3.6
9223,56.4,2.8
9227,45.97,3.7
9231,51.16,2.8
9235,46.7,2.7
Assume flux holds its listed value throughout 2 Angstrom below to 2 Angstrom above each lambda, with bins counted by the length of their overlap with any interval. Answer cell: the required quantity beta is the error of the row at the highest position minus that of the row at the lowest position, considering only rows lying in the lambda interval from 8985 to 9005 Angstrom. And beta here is 6.2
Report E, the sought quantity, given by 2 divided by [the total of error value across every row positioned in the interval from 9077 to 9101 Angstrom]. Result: 0.11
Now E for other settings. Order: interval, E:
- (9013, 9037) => 0.12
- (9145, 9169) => 0.10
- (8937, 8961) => 0.06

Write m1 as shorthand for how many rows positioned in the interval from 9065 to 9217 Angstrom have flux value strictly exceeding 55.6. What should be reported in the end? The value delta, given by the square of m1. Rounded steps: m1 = 13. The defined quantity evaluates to 169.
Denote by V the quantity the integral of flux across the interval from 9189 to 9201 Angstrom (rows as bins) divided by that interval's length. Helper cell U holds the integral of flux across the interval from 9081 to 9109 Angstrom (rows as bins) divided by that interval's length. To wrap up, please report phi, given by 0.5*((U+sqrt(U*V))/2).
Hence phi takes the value 28.4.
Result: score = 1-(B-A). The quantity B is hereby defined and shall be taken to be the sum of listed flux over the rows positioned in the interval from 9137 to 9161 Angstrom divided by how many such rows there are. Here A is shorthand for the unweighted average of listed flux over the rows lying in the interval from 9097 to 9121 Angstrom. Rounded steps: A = 56.1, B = 55.0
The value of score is 2.1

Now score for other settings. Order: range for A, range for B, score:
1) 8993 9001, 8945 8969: -1.0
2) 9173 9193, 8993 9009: 3.2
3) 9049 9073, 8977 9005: 0.6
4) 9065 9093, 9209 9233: 2.3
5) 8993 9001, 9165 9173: 4.2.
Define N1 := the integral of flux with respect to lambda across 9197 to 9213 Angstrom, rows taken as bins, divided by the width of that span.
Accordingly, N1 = 53.5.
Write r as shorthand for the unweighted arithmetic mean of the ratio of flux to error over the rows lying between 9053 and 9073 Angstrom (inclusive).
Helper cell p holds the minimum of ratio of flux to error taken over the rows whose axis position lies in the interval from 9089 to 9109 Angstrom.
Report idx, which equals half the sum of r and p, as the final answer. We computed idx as 16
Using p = 14.8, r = 17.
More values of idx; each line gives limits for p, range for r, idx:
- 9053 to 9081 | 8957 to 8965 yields 11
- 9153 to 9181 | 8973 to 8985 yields 17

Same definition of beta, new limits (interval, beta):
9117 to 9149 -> 0.0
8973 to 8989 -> 0.1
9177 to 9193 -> -0.2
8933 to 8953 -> -0.1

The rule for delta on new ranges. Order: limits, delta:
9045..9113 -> 81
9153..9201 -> 16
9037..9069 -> 9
